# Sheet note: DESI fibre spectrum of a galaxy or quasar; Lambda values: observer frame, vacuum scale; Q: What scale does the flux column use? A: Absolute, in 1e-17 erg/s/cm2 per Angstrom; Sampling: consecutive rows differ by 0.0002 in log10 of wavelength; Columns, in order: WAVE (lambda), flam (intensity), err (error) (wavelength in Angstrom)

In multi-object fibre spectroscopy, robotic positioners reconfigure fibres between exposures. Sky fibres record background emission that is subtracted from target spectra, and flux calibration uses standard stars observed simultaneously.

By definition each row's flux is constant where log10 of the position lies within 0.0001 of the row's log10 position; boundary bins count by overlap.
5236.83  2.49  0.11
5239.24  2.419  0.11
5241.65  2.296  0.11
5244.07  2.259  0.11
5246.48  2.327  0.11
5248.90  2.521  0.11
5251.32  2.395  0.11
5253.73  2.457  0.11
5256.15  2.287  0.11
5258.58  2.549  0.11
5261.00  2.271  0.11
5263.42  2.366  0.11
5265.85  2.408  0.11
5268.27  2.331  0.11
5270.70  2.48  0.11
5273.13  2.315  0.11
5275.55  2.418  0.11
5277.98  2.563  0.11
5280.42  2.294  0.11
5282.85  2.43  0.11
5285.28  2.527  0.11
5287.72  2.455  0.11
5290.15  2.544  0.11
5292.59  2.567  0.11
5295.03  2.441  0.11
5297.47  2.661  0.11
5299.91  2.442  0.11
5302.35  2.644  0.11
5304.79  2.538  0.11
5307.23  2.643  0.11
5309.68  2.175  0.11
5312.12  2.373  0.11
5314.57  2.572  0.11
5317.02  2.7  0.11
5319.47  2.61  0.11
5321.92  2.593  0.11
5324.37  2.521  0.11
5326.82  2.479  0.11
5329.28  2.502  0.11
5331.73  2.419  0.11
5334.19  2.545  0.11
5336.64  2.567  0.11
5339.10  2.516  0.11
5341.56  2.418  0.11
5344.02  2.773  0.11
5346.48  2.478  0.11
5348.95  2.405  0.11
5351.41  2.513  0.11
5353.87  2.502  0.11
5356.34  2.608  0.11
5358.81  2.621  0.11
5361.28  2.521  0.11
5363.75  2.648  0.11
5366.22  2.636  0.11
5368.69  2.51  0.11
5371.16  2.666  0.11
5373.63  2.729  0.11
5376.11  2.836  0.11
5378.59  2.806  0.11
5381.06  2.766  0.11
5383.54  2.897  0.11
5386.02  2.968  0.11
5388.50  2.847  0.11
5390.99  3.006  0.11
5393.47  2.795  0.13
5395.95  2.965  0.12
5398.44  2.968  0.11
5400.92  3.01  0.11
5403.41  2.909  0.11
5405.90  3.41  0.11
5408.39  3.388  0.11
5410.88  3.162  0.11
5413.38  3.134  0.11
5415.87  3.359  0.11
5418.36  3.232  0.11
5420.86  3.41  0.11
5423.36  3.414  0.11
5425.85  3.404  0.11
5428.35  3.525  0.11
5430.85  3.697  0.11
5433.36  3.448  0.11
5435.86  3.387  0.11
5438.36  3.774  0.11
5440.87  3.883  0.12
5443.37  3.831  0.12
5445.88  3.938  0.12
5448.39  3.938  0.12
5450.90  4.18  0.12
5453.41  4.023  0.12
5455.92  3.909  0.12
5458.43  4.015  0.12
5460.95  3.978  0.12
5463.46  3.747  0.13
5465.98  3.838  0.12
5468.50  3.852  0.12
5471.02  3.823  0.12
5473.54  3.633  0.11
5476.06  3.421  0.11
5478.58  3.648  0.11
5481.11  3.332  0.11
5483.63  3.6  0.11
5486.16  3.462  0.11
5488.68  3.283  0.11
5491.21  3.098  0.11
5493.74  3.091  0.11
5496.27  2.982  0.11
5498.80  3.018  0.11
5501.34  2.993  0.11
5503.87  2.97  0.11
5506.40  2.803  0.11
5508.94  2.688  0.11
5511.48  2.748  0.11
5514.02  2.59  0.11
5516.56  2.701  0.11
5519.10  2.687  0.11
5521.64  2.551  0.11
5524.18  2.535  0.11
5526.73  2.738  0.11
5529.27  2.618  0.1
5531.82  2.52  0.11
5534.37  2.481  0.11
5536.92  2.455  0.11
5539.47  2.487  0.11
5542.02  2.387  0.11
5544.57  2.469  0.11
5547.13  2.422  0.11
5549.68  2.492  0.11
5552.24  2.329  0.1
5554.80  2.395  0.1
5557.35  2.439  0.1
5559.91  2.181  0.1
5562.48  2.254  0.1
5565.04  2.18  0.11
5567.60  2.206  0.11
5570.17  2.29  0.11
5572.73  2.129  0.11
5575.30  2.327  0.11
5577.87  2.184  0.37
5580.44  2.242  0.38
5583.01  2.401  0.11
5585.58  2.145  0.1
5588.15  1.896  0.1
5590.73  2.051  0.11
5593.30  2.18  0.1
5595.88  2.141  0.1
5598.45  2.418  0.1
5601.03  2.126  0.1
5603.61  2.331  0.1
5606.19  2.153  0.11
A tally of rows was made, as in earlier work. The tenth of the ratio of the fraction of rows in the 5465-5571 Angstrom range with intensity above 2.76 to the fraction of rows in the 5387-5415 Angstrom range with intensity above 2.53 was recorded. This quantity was 0.04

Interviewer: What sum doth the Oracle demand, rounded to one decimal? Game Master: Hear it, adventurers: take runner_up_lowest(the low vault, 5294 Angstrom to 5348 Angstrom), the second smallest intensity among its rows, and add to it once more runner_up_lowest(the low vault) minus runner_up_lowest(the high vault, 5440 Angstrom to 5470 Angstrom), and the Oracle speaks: 0.9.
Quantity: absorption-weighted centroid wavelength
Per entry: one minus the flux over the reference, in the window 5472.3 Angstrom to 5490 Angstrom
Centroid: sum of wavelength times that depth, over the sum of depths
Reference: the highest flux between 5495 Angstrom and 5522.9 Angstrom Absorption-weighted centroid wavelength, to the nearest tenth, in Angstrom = 5480.3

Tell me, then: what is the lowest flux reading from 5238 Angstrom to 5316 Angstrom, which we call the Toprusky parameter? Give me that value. 2.175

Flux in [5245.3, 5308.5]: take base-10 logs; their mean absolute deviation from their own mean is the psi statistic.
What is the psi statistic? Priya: 0.0165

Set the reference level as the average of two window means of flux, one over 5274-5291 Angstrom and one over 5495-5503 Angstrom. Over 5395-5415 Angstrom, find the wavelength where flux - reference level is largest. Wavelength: 5405.90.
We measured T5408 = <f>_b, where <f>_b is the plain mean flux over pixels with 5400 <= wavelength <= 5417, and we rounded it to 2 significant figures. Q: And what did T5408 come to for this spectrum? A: 3.2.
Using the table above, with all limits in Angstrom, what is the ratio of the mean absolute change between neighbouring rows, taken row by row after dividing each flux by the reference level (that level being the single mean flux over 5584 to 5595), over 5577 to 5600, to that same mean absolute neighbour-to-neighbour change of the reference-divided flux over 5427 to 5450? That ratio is 1.16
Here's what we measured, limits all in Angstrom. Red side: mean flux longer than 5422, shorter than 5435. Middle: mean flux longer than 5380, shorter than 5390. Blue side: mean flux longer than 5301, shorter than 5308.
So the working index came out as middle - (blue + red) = -3.2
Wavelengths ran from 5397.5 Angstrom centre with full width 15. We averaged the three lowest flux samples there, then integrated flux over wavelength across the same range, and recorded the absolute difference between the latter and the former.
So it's 41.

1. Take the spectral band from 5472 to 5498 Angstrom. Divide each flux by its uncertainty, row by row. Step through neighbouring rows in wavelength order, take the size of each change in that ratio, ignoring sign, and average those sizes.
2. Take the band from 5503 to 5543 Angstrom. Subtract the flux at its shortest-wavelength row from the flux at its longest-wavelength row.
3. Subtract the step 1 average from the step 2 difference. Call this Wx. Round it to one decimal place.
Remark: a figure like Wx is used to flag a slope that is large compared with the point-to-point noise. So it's -2.2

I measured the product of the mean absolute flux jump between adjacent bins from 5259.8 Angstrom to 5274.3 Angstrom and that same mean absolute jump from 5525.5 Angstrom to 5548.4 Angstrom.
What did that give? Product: 0.0072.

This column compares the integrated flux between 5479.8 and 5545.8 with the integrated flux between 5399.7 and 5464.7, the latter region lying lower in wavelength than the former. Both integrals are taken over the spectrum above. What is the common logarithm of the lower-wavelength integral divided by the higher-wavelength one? 0.10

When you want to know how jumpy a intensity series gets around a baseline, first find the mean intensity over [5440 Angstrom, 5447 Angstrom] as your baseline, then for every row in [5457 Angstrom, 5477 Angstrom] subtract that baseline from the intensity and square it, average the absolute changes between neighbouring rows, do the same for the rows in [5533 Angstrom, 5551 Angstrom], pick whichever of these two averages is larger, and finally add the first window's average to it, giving 0.21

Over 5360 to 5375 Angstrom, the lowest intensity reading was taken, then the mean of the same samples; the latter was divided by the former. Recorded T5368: 1.04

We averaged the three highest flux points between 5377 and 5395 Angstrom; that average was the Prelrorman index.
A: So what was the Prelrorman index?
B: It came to 3.0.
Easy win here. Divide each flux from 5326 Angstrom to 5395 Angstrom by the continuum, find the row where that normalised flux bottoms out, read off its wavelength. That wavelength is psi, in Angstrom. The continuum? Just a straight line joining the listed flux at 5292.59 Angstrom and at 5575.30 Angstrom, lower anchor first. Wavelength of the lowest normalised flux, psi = 5348.95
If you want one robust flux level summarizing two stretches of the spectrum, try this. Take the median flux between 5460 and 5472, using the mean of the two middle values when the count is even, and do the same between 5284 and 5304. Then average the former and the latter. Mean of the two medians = 3.19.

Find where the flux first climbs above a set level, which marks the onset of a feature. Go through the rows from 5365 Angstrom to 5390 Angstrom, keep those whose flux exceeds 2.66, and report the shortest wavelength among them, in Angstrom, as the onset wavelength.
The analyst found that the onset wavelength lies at 5371.16 Angstrom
